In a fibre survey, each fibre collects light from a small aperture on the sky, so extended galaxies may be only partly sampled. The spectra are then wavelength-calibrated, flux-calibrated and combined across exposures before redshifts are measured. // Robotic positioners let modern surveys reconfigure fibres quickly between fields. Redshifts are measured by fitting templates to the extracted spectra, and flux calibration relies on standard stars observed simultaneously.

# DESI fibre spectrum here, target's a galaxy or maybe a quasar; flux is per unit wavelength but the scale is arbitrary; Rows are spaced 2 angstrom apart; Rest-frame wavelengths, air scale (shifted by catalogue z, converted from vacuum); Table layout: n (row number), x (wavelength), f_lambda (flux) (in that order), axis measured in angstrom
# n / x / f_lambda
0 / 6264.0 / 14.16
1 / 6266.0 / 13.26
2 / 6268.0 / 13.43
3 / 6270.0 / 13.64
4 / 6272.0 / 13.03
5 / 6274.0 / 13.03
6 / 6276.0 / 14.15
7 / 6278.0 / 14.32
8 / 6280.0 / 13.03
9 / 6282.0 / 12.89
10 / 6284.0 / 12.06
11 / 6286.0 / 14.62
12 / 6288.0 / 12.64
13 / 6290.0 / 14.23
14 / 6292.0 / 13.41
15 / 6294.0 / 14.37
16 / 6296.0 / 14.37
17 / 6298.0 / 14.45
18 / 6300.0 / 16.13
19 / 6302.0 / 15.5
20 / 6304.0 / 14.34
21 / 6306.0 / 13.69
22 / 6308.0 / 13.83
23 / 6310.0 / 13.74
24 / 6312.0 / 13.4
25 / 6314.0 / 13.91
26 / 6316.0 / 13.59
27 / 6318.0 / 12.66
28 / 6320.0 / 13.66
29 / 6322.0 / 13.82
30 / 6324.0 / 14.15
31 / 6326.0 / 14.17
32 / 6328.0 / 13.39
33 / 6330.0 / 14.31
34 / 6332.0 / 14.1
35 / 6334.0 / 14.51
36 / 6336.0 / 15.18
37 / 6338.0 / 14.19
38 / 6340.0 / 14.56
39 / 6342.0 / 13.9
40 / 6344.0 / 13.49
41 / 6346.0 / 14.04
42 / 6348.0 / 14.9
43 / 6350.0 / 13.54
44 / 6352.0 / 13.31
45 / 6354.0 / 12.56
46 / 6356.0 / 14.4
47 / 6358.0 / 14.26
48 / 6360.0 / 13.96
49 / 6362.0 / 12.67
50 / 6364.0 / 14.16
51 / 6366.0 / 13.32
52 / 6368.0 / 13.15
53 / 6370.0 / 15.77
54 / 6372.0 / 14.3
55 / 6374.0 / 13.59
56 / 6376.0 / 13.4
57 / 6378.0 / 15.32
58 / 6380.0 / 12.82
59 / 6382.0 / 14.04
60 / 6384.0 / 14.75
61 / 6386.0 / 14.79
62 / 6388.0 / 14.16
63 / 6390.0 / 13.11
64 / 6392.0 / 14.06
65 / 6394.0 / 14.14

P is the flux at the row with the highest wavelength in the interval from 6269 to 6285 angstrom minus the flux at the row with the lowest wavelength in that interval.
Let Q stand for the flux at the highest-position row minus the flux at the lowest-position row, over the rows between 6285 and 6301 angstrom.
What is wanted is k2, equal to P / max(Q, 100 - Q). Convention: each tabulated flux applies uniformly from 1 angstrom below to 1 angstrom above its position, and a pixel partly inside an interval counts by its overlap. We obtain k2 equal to -0.0160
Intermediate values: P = -1.6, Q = 1.5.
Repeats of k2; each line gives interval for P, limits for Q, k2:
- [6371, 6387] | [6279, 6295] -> 0.0050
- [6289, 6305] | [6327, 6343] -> 0.0011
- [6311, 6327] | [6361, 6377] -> 0.0078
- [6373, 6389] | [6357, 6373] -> 0.0057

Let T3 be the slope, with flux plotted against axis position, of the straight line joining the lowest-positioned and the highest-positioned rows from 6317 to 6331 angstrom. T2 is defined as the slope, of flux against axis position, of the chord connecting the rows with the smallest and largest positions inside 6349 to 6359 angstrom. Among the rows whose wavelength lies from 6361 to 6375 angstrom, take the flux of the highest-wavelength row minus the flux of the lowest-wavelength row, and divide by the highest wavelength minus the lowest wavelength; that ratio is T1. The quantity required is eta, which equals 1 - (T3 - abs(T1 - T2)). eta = 0.88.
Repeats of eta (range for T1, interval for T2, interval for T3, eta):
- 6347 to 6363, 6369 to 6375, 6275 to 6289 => 1.51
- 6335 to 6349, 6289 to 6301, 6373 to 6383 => 1.16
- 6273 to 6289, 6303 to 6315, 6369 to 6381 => 1.31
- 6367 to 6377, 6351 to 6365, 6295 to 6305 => 1.04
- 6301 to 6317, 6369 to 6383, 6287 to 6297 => 0.79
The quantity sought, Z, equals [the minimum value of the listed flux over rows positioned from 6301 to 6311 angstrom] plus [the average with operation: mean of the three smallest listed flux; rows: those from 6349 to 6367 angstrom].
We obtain 26.5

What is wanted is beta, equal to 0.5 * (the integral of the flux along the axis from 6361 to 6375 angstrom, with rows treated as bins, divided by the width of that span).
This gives 6.93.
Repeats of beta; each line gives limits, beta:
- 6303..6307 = 7.01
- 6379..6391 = 6.97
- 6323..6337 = 7.13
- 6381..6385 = 7.20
